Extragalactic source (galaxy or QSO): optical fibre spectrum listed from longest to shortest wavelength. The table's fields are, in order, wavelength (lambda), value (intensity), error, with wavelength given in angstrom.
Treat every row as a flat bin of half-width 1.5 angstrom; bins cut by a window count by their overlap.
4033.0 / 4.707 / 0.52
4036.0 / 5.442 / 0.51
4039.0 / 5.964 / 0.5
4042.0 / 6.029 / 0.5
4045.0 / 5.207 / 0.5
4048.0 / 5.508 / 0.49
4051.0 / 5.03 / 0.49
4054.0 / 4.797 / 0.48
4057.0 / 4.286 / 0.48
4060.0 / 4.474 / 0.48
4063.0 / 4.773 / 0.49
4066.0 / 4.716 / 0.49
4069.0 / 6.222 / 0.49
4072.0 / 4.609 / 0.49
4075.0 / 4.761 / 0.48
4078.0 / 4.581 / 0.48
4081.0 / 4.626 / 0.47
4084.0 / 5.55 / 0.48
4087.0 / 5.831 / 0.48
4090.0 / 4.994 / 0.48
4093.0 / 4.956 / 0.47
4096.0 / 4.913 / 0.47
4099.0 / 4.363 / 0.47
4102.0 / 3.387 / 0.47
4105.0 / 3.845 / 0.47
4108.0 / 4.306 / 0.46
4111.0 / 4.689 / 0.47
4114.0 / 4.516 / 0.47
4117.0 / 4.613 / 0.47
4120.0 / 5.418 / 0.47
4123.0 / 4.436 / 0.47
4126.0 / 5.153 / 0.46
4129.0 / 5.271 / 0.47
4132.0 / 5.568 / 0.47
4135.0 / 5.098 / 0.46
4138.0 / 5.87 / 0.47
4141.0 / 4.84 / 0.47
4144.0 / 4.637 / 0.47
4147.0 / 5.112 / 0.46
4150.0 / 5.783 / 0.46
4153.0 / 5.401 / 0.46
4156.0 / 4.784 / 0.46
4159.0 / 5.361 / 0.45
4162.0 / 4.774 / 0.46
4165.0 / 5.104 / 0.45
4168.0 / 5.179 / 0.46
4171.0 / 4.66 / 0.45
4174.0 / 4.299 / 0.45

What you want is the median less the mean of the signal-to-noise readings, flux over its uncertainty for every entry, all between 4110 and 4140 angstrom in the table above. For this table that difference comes 0.3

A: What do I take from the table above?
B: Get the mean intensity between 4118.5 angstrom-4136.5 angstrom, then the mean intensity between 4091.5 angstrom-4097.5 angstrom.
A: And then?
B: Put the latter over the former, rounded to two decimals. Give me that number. 0.96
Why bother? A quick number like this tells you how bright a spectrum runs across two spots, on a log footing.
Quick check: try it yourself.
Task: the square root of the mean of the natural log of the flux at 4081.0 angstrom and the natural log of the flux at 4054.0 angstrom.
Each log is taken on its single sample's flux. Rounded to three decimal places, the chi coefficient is 1.245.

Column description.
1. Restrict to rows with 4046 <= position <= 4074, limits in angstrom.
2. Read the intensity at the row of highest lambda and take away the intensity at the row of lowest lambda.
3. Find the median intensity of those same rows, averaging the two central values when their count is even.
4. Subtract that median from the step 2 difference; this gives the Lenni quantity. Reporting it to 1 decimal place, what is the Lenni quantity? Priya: -5.7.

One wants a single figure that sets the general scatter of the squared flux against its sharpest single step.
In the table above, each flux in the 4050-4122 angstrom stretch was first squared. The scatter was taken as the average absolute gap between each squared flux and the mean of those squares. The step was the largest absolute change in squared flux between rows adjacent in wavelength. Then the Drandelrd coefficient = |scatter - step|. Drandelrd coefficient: 13.5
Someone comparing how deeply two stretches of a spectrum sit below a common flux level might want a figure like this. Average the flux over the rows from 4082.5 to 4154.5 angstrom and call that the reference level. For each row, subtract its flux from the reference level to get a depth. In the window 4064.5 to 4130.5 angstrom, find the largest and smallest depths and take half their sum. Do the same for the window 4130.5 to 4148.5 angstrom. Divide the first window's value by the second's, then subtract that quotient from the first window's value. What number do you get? 0.57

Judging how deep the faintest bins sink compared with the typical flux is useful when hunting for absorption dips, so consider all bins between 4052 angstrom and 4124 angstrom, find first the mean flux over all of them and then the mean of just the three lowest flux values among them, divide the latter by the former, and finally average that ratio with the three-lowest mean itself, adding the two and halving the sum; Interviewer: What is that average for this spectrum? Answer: 2.3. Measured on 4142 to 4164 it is 2.8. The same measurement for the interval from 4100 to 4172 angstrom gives 2.3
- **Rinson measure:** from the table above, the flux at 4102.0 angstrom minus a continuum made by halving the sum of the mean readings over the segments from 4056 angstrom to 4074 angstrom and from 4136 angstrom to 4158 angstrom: -1.6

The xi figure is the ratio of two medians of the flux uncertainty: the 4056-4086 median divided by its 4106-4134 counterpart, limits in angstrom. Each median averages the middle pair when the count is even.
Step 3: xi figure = 1.02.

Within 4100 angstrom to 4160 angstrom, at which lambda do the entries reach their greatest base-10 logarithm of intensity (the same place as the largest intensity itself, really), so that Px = 4138.0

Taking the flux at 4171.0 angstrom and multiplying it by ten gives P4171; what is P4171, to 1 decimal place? 46.6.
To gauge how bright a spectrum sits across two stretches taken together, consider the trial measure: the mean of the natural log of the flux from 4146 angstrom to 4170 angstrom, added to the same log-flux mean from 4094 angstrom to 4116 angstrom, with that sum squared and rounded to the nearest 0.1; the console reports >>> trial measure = 9.6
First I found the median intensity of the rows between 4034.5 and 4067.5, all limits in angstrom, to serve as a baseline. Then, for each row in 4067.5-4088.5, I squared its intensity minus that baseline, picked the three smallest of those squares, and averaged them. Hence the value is 0.14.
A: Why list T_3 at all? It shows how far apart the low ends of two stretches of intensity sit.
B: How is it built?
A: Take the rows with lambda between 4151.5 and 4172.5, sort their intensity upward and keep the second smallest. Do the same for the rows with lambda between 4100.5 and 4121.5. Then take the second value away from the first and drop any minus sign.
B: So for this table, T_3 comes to 0.9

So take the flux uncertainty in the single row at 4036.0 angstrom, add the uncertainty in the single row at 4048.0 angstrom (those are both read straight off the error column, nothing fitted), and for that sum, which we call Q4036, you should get 1.00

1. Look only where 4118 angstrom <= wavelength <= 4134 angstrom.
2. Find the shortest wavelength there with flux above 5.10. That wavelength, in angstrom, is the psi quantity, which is 4120.0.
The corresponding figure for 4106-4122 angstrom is 4120.0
